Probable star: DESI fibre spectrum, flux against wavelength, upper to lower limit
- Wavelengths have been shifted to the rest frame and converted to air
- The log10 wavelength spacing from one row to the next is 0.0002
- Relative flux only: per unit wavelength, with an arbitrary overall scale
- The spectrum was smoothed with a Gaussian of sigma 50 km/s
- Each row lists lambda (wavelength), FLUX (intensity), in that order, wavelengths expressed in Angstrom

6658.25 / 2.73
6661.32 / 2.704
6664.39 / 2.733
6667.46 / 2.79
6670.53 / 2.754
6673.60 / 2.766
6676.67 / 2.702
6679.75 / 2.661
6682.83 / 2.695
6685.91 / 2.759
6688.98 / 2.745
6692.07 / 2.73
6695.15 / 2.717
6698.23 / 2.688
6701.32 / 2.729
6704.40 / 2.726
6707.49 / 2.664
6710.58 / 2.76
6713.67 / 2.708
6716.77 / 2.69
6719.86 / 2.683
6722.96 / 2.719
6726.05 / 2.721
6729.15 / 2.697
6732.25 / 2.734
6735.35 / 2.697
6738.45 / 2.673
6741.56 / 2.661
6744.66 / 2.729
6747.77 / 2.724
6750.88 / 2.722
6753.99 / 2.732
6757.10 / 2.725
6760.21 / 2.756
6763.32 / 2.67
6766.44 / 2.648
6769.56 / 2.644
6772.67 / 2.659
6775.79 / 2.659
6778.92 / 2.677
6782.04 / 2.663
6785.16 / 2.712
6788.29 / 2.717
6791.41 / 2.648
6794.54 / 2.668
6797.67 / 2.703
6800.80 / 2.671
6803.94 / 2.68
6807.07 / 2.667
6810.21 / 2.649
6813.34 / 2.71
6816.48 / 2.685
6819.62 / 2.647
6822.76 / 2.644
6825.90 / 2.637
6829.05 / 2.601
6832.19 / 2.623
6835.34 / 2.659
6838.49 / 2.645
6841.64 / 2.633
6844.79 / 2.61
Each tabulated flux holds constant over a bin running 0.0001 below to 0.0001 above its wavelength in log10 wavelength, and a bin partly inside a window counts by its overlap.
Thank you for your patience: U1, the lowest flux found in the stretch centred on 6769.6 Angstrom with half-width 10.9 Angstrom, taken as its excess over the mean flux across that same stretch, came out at -0.029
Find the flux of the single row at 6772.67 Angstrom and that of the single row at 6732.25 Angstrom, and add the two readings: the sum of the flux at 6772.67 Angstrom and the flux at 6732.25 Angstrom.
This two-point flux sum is 5.39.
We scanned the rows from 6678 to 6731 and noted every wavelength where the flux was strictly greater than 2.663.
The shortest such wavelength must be 6682.83 Angstrom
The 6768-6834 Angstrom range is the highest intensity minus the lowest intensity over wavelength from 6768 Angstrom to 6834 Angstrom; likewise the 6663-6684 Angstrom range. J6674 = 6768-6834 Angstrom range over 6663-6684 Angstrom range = 0.9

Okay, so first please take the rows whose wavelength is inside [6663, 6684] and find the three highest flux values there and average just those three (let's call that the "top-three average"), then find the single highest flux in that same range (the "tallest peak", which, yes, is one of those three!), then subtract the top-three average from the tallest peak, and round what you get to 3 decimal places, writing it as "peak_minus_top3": 0.020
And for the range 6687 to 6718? 0.015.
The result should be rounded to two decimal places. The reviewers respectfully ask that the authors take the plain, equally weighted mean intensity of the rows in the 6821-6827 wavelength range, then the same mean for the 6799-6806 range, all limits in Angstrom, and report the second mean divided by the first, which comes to 1.01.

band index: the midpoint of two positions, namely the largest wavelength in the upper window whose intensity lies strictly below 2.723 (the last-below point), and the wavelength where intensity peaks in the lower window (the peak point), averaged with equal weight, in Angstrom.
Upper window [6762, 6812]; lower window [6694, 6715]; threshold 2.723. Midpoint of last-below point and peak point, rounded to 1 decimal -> 6760.4 Angstrom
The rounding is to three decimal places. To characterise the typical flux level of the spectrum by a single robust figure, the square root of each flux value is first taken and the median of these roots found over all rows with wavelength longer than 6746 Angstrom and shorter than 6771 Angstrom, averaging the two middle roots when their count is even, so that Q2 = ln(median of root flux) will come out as 0.501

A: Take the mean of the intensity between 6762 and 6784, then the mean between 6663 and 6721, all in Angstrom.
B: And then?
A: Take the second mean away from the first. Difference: -0.061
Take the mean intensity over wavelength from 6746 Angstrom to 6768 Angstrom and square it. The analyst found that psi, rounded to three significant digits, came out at 7.35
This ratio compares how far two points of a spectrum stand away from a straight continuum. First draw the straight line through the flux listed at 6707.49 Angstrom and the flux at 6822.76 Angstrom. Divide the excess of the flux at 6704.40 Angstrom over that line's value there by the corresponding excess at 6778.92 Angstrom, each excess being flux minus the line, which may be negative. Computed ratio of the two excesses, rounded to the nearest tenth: 2.4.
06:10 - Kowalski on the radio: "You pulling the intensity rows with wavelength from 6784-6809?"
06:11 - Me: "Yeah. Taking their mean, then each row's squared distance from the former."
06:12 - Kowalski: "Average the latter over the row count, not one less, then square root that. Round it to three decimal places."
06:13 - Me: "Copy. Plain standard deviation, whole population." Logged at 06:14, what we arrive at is 0.023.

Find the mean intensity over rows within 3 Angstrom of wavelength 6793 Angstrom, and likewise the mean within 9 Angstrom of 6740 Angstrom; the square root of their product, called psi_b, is 2.68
